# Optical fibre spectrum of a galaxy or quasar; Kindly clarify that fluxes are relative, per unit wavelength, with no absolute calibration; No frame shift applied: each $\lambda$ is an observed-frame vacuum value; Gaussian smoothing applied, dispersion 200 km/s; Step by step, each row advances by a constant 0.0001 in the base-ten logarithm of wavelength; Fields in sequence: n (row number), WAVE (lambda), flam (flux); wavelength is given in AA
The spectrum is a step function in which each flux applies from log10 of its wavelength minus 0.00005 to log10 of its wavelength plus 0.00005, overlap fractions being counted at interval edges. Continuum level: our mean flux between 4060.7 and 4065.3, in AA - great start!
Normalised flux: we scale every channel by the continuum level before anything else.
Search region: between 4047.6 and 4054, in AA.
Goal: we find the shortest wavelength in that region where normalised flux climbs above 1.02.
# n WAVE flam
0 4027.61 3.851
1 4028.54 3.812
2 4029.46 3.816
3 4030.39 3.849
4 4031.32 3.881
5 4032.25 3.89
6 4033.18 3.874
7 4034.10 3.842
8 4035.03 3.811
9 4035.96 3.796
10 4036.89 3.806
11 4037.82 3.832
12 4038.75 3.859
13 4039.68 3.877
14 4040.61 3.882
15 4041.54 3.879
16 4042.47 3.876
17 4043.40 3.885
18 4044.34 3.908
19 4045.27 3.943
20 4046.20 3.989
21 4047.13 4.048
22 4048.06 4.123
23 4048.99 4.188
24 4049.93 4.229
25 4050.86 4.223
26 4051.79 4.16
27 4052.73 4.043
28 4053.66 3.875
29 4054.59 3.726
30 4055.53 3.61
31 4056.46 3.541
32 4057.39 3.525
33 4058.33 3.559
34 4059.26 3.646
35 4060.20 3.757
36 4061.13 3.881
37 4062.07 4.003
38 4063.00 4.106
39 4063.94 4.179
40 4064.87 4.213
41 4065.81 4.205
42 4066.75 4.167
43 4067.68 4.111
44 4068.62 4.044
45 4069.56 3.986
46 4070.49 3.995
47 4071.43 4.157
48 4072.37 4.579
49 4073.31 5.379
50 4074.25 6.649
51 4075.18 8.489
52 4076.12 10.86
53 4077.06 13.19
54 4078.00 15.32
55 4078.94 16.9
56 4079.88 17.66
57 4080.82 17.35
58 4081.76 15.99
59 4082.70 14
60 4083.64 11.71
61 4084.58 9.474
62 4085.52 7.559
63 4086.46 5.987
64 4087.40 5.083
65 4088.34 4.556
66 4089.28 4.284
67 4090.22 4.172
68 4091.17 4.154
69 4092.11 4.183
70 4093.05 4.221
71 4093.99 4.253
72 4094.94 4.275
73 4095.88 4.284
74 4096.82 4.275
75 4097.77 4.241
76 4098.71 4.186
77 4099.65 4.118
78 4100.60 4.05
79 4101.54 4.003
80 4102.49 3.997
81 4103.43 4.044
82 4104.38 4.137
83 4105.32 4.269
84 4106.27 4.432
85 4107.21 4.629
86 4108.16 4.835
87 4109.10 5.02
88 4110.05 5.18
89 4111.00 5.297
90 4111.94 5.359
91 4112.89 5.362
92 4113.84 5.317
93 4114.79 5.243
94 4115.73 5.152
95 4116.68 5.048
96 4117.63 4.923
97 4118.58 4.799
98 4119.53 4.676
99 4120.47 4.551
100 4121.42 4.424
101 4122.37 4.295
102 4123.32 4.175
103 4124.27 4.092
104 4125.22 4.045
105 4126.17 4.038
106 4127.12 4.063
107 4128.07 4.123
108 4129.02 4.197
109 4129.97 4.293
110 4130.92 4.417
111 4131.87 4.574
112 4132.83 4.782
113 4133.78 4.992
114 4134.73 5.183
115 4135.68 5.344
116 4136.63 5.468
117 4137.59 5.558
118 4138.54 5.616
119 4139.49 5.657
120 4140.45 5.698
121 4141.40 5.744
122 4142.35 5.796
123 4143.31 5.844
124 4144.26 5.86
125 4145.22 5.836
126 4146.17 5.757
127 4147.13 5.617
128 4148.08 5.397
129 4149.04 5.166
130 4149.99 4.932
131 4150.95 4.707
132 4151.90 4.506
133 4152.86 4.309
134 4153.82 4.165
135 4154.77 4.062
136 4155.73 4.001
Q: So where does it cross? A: 4048.99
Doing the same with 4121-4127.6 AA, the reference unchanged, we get 4121.42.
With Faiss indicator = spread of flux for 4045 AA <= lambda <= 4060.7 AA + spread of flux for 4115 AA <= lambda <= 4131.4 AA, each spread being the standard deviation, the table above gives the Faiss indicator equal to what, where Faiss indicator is 0.6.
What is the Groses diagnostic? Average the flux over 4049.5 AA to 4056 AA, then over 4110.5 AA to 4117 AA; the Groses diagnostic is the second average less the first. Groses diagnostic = 1.3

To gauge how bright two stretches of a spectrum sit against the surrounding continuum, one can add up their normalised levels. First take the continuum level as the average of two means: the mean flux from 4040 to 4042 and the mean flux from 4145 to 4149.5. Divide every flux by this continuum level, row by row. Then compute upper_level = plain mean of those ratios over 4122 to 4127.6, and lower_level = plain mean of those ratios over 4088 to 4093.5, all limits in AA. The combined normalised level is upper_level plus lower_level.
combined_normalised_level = 1.8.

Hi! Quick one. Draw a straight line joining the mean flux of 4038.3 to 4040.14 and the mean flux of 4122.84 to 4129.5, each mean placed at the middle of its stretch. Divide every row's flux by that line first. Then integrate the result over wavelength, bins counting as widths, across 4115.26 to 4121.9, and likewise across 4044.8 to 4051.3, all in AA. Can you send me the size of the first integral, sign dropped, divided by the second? 1.1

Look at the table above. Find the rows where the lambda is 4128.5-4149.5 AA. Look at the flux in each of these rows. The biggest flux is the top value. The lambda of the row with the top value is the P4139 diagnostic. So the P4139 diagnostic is 4144.26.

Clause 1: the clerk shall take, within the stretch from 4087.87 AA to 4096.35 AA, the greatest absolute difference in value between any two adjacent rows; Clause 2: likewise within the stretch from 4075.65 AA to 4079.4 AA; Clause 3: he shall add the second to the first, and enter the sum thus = 2.6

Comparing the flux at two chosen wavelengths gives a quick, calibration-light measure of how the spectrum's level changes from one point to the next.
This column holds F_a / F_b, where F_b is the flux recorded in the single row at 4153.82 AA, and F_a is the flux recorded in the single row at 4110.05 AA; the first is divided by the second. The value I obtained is 1.2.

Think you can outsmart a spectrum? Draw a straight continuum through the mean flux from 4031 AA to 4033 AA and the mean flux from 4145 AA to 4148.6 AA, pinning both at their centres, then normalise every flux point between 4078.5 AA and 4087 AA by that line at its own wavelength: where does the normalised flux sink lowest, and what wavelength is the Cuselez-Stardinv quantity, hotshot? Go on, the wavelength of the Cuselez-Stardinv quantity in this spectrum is 4086.46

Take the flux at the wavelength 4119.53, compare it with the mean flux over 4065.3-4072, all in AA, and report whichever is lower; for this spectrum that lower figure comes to 4.1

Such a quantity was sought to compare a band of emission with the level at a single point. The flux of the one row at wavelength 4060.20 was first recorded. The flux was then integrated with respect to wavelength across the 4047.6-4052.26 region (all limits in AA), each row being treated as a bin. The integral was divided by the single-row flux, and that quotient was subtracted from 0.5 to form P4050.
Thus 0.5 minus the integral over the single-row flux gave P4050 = -4.7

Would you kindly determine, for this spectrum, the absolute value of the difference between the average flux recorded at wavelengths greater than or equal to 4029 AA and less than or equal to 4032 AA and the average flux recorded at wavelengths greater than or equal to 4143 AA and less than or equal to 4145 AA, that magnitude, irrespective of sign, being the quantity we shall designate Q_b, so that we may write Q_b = 2.0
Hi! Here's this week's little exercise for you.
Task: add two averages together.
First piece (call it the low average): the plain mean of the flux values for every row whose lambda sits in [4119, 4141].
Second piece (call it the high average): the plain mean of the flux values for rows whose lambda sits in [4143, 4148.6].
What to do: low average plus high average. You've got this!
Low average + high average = 10.4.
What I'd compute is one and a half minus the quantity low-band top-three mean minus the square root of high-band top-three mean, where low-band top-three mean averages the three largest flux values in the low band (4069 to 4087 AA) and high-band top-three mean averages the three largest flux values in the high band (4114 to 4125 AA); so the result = -13.5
